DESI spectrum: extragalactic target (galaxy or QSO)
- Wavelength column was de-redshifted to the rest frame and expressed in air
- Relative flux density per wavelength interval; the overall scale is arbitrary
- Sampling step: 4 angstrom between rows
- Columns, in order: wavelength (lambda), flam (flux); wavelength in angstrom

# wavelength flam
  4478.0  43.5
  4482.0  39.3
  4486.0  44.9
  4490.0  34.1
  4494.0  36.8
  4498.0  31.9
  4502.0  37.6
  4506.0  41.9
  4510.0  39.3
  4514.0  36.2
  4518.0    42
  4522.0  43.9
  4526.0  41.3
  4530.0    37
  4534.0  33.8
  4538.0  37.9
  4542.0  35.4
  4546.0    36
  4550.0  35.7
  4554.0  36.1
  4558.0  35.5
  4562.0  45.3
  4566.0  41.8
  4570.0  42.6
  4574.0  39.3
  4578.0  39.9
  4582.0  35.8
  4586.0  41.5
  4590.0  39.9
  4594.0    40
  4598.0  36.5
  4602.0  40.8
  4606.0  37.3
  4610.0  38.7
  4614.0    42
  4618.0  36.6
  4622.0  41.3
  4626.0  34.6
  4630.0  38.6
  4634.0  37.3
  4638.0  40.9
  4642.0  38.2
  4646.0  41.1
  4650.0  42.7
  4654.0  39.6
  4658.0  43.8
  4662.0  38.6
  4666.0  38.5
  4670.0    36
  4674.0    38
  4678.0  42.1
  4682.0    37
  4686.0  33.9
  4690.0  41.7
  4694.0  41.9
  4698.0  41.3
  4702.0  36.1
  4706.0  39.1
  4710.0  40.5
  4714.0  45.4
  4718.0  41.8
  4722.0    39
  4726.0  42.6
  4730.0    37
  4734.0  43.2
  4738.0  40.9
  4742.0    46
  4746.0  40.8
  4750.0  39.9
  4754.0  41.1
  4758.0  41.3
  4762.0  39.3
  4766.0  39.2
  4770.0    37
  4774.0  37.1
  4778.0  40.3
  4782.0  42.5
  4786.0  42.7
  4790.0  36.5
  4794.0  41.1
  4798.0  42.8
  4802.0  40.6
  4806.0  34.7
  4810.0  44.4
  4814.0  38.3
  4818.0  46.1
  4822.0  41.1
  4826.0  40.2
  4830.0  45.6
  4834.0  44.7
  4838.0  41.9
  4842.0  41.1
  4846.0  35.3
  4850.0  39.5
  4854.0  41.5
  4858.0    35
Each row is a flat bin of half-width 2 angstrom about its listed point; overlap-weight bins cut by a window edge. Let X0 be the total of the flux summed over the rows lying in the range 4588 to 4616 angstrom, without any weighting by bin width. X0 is 275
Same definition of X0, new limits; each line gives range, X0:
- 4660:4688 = 264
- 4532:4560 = 250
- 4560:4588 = 286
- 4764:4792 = 275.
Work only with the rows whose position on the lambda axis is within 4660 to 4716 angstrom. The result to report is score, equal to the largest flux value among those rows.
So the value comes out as 45.4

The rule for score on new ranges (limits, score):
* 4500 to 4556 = 43.9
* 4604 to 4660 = 43.8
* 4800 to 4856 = 46.1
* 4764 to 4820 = 46.1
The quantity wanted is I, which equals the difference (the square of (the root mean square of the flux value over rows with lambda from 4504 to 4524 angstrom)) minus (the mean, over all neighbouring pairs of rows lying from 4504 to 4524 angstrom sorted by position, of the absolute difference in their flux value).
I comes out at 1657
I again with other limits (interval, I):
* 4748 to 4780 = 1553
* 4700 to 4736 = 1646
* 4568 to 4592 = 1588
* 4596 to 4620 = 1495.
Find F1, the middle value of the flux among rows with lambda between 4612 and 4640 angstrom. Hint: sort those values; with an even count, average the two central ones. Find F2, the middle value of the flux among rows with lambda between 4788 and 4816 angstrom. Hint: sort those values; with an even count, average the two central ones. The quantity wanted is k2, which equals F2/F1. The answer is 1.05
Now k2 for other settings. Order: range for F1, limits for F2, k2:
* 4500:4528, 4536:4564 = 0.87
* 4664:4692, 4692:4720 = 1.09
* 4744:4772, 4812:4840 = 1.05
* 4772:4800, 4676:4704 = 1.00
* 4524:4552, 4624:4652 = 1.07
